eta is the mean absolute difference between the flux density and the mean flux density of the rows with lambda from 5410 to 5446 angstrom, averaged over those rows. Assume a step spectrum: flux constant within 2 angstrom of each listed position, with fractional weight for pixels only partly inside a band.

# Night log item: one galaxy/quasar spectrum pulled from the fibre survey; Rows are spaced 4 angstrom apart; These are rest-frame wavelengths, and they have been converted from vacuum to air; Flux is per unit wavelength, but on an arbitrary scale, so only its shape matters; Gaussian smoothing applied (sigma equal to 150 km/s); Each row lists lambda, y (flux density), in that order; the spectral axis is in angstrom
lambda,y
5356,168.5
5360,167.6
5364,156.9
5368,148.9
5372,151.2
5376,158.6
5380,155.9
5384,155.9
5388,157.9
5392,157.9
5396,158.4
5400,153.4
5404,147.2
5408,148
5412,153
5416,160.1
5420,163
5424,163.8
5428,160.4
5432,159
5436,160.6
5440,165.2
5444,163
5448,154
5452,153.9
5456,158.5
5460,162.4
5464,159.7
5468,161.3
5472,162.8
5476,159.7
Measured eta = 2.5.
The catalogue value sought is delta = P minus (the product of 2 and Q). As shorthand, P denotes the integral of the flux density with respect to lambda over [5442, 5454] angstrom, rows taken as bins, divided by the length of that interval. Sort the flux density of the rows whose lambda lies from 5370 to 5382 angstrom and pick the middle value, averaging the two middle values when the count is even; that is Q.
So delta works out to -155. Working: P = 157.0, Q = 156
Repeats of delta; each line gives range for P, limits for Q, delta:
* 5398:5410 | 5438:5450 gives -176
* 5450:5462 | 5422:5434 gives -163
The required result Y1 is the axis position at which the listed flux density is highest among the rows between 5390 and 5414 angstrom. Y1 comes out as 5396 angstrom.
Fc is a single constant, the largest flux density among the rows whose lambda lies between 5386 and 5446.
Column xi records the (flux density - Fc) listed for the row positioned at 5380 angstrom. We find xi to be -9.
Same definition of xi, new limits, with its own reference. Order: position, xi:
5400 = -12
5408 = -17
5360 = 2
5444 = -2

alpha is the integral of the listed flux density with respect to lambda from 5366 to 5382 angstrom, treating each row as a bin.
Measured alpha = 2458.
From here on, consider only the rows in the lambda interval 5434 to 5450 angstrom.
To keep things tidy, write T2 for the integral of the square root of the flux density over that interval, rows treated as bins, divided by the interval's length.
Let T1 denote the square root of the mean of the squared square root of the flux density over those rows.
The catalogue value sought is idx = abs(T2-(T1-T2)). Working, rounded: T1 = 12.7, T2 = 12.68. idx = 12.67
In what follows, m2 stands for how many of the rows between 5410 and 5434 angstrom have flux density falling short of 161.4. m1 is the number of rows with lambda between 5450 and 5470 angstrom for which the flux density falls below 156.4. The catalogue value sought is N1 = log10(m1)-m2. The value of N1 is -4.0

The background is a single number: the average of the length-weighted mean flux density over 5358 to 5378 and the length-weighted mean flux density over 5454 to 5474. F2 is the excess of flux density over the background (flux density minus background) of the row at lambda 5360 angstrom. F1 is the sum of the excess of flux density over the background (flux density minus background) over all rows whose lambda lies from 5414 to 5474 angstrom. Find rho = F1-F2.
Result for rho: 17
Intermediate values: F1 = 26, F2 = 9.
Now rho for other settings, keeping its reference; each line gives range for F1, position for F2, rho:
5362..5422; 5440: -62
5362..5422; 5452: -51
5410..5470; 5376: 16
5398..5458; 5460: -22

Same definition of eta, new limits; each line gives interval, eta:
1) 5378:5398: 1.0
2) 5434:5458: 3.7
